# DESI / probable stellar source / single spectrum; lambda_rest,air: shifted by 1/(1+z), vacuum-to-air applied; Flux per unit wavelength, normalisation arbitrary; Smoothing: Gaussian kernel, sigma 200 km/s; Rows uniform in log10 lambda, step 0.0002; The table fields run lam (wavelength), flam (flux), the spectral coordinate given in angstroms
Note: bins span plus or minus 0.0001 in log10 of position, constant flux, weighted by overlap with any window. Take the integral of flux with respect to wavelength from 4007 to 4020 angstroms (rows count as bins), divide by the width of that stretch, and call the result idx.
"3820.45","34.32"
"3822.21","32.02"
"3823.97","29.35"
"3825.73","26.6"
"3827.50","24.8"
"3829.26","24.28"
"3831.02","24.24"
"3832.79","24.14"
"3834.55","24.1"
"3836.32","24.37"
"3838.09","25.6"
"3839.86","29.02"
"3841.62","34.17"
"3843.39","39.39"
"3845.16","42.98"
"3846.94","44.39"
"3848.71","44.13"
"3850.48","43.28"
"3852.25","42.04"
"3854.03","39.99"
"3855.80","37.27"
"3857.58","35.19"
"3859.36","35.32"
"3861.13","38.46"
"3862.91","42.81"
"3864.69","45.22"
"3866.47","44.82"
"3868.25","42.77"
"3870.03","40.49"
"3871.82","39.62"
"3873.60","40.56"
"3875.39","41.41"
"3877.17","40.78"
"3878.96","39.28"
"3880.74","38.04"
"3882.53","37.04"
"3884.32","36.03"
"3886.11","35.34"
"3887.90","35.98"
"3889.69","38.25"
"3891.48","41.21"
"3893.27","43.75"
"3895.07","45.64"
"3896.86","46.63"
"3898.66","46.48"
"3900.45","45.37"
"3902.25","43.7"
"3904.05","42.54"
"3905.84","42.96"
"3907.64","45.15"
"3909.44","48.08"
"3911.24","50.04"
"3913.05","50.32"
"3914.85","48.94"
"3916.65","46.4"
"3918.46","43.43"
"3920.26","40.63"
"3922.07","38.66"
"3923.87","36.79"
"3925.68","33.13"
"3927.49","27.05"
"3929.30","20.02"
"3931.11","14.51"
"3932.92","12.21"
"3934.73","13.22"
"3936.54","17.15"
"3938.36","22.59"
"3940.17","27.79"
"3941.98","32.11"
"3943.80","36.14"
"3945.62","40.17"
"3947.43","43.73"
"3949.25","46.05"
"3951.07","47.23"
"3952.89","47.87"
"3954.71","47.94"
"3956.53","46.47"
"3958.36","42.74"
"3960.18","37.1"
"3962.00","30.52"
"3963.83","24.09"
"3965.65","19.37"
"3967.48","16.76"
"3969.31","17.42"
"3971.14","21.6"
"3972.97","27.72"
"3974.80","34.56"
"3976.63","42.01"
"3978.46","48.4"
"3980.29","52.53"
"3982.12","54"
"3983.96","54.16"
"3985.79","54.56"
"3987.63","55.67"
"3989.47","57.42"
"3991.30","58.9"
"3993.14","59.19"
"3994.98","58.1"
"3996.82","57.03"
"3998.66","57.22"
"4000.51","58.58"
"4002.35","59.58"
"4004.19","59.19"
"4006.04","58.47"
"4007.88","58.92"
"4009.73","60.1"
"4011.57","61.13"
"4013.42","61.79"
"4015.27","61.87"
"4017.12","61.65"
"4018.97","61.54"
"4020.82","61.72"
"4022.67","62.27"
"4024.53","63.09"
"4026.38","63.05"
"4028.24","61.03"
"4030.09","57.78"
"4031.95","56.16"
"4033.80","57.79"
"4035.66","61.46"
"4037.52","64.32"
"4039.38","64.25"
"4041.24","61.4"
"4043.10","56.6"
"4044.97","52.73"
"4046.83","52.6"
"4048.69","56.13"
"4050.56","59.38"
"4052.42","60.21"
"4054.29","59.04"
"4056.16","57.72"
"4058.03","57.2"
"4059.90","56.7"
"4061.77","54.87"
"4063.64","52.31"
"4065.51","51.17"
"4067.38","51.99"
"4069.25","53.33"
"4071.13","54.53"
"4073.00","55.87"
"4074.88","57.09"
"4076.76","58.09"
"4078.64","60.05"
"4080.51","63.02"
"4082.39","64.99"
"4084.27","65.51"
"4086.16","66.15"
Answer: 61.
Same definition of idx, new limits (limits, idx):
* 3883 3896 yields 39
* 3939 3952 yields 39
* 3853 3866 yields 39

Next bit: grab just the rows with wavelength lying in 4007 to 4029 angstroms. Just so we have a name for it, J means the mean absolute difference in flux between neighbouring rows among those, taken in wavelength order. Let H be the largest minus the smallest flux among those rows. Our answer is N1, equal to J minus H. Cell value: -4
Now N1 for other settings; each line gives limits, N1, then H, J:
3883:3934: -36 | 38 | 2.3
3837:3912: -23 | 24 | 1.8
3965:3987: -34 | 38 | 3.7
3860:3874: -5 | 7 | 1.9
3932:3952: -32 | 35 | 3.5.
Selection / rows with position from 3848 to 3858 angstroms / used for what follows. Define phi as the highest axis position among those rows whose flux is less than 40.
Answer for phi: 3857.58 angstroms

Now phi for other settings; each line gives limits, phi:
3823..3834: 3832.79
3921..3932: 3931.11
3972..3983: 3974.80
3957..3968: 3967.48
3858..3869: 3861.13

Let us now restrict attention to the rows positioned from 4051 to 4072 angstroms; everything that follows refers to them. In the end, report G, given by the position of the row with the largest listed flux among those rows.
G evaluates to 4052.42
